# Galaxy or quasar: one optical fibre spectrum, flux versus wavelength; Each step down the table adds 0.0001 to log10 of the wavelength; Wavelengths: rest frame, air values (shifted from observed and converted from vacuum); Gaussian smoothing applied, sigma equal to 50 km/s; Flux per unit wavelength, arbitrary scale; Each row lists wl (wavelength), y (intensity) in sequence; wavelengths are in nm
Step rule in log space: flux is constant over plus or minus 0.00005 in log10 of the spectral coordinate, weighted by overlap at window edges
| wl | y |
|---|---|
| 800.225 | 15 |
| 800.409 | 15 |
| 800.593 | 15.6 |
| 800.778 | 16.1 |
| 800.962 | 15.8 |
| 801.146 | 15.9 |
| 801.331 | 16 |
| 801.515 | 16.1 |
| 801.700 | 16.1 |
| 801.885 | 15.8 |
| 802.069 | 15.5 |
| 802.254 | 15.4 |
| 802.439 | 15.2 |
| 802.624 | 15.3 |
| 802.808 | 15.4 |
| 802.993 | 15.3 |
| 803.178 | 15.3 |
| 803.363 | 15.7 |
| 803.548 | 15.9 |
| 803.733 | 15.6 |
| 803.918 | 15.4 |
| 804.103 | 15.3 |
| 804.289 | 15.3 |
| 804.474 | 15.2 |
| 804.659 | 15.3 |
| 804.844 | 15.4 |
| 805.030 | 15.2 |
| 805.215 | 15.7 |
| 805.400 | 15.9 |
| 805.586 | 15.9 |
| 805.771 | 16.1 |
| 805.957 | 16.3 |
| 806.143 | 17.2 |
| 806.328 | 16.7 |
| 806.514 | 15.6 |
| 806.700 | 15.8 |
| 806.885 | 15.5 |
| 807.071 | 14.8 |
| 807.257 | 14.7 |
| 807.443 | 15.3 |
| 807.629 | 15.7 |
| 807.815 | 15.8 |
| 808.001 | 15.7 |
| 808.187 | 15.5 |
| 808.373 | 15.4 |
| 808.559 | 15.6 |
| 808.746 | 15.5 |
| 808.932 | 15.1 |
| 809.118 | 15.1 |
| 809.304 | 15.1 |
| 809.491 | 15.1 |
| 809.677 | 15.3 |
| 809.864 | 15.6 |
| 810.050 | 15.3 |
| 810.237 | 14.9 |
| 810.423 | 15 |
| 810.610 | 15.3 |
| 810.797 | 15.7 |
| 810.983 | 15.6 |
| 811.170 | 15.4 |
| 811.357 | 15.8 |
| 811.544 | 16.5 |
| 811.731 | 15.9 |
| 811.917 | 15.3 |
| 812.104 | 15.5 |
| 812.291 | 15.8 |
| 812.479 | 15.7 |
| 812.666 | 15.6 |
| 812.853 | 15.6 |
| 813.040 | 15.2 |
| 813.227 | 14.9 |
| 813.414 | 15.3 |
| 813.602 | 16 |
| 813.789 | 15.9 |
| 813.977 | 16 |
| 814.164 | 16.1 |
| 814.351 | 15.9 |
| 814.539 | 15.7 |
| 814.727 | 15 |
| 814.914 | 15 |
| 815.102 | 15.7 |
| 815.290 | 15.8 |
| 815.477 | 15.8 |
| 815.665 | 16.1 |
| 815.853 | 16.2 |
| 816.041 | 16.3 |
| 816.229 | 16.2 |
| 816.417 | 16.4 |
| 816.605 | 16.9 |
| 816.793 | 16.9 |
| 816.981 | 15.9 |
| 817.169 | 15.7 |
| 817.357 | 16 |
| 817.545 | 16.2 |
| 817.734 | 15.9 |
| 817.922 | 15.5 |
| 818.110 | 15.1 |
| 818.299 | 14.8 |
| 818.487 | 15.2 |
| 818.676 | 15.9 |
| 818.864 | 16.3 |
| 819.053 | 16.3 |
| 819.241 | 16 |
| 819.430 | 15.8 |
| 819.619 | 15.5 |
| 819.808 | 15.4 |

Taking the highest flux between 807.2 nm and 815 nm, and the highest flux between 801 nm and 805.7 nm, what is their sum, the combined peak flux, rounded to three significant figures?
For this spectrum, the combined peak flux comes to 32.6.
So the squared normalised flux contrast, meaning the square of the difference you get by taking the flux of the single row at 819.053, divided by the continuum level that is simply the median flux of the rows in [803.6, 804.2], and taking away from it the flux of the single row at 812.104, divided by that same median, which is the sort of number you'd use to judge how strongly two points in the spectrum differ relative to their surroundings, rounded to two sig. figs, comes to 0.0027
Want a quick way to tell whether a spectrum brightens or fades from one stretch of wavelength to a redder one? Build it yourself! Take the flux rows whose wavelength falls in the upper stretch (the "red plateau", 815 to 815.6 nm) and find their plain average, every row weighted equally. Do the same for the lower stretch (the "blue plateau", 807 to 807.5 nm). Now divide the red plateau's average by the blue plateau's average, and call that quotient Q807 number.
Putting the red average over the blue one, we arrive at 1.06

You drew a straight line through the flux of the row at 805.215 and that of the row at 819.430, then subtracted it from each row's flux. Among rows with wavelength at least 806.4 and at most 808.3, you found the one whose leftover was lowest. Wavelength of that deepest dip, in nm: 807.257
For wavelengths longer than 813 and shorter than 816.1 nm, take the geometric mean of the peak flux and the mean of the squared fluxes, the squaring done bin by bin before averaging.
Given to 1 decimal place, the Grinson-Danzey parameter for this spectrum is 63.4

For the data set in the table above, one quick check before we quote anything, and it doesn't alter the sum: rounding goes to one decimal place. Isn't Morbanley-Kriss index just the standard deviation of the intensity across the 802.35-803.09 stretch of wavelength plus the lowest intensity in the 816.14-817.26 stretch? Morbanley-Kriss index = 15.8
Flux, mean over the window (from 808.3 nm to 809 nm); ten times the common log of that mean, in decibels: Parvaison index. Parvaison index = 11.9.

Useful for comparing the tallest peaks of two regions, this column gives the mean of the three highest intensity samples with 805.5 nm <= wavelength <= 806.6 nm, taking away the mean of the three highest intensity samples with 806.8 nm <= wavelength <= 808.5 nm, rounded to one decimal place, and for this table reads 1.0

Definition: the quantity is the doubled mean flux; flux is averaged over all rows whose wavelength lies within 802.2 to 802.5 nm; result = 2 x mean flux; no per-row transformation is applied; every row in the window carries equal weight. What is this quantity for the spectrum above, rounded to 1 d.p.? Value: 30.6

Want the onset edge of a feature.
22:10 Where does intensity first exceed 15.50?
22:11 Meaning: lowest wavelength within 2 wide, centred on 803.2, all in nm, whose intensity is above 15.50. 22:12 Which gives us 803.363 nm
